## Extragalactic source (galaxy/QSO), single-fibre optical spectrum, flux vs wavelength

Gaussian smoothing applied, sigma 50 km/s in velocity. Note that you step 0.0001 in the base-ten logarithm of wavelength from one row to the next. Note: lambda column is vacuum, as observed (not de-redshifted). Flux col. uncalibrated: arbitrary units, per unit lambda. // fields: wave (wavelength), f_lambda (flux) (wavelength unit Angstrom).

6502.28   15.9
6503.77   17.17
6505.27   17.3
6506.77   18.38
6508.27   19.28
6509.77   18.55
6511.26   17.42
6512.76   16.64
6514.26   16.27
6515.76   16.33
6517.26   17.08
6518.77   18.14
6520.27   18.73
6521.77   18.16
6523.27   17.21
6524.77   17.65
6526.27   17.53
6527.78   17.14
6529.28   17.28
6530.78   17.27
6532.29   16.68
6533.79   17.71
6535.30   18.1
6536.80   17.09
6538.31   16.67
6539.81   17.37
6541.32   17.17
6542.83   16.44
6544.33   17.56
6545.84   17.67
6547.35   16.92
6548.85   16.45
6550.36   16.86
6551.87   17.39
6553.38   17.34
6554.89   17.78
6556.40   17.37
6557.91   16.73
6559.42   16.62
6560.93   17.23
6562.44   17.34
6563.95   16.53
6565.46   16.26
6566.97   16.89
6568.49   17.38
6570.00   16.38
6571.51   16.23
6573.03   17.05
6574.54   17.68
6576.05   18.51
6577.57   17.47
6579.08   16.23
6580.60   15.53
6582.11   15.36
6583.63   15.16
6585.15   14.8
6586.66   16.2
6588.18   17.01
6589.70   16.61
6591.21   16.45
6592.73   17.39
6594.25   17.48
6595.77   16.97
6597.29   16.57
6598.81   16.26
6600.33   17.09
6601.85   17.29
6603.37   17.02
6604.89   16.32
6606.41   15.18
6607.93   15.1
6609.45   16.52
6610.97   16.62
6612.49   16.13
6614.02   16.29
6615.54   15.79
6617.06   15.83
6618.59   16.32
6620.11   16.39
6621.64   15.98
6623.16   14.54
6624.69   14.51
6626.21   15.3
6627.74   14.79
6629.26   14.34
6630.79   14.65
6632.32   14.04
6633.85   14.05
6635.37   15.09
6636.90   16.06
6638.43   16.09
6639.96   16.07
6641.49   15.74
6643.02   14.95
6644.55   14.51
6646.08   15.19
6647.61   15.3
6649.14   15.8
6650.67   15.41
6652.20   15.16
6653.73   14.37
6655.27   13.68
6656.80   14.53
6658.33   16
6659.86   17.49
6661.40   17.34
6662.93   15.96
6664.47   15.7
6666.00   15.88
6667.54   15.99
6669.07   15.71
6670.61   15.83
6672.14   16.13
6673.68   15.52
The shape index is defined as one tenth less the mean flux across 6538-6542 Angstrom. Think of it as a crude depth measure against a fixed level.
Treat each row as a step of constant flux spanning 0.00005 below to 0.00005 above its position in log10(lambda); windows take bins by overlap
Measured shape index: -17.0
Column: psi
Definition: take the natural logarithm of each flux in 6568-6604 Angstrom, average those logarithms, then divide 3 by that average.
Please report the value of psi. 1.07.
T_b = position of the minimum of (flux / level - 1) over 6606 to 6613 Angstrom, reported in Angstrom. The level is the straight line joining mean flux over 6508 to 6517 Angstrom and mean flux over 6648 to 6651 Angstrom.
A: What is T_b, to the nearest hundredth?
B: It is 6607.93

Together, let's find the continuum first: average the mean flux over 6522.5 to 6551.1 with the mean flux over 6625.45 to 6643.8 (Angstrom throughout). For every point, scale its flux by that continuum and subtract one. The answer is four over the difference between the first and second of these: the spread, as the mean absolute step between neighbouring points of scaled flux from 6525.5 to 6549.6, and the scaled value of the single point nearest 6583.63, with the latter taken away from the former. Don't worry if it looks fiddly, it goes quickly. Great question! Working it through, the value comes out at 42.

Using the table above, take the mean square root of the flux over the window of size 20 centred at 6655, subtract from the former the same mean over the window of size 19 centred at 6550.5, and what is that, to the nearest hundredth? -0.20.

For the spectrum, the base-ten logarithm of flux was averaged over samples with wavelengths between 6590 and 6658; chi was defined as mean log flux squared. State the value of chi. 1.43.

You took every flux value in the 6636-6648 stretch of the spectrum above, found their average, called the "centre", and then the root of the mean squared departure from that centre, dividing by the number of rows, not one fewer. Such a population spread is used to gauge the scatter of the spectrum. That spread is 0.55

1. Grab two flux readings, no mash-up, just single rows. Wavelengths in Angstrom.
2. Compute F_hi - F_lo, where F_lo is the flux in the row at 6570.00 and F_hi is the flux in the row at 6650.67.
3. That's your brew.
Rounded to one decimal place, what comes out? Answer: -1.0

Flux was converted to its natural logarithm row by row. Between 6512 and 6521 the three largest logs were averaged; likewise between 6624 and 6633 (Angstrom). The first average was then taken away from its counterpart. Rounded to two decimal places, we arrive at -0.19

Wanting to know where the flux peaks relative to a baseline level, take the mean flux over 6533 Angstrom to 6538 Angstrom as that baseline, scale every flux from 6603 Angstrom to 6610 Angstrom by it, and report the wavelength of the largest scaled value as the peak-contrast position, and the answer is 6603.37 Angstrom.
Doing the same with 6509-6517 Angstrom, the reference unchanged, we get 6509.77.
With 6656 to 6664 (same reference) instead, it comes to 6659.86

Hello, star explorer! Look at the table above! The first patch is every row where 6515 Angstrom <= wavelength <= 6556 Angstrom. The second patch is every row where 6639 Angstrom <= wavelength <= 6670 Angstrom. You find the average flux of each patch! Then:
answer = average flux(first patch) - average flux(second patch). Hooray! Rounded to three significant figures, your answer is 1.78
